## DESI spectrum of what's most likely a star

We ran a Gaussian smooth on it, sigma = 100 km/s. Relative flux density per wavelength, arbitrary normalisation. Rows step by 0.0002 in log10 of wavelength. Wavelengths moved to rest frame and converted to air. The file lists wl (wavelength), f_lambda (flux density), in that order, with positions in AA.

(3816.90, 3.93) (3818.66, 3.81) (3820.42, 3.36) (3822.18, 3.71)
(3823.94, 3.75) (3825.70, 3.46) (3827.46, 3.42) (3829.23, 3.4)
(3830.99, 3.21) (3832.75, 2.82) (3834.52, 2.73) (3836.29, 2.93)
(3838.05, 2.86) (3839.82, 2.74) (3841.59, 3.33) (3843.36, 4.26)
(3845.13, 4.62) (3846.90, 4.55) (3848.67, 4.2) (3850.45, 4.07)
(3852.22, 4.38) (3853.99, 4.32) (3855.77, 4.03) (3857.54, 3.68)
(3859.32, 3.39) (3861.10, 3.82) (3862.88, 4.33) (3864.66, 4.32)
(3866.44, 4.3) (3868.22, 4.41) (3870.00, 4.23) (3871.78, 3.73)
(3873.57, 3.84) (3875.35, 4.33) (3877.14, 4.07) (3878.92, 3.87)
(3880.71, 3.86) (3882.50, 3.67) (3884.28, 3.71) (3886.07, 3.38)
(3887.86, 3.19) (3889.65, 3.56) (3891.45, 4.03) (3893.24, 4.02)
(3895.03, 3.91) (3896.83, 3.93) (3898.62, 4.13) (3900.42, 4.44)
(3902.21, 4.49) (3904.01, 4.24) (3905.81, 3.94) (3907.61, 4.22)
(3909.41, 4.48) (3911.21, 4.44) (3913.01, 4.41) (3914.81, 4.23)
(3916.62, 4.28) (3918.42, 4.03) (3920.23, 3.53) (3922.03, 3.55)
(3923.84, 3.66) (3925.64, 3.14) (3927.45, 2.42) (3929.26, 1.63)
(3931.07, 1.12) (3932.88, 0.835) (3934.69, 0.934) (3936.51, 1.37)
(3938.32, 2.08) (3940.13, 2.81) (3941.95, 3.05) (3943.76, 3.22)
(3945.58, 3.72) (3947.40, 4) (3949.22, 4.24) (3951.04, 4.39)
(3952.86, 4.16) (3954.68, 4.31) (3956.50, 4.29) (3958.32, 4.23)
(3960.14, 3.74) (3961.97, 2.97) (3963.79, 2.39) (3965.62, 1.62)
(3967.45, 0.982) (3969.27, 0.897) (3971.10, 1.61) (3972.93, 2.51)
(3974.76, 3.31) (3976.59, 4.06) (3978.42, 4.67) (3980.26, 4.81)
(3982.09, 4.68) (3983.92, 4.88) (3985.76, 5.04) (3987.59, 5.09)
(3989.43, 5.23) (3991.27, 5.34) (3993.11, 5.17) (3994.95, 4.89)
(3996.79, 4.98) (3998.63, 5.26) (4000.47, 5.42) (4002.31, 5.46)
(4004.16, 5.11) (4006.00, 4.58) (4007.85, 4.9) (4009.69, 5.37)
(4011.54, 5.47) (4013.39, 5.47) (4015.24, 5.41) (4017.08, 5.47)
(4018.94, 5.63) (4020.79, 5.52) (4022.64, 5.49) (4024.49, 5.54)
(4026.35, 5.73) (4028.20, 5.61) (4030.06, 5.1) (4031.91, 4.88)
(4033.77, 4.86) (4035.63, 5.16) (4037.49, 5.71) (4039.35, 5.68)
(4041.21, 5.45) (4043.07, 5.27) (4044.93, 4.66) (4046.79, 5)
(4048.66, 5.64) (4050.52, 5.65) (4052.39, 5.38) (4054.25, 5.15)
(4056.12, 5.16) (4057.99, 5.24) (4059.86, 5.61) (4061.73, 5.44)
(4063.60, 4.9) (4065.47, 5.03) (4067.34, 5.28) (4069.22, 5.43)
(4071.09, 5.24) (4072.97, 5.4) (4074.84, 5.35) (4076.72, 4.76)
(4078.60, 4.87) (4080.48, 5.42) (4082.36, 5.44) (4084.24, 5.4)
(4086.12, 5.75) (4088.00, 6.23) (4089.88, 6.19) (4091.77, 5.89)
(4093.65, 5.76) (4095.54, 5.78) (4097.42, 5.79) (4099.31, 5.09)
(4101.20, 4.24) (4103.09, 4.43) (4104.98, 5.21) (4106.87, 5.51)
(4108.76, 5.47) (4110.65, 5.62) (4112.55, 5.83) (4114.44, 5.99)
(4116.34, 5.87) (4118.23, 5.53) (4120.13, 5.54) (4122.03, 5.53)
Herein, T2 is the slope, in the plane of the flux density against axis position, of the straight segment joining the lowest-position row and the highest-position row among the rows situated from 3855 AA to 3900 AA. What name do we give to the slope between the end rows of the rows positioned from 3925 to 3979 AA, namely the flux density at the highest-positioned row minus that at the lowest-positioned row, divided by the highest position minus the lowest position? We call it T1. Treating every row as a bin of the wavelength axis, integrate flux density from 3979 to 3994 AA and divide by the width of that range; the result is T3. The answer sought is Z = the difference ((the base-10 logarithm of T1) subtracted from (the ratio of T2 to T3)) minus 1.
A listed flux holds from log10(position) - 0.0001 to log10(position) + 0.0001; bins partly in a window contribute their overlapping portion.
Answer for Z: 0.5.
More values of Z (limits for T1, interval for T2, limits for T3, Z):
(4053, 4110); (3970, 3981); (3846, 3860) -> 1.3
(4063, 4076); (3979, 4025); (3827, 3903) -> 0.4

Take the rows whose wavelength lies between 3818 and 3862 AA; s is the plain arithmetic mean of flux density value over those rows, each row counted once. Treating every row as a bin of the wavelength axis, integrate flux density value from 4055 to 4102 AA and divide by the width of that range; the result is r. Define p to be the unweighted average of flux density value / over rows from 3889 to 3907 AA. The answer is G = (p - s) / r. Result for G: 0.08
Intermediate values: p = 4.07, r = 5.4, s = 3.6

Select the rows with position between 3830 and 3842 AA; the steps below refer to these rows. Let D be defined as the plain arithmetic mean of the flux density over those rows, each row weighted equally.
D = 2.9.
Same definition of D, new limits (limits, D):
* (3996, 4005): 5.2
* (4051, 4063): 5.3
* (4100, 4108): 4.8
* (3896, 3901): 4.2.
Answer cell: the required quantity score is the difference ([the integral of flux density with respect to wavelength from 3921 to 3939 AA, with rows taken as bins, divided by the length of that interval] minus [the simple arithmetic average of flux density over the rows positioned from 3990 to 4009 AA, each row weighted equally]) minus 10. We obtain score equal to -13.0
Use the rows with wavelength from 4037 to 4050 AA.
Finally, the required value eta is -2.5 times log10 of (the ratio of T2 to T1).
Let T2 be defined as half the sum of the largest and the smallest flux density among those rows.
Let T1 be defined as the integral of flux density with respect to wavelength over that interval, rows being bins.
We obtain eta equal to 2.82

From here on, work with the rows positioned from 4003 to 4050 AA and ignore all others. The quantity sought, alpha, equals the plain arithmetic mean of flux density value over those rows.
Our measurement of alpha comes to 5.3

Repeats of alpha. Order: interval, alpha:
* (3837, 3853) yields 3.9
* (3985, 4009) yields 5.1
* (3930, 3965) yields 3.0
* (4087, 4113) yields 5.5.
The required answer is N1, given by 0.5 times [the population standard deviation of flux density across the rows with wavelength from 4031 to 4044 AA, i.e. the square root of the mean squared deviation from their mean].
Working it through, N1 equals 0.16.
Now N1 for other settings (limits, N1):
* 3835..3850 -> 0.37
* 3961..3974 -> 0.37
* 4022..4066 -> 0.15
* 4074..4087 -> 0.16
